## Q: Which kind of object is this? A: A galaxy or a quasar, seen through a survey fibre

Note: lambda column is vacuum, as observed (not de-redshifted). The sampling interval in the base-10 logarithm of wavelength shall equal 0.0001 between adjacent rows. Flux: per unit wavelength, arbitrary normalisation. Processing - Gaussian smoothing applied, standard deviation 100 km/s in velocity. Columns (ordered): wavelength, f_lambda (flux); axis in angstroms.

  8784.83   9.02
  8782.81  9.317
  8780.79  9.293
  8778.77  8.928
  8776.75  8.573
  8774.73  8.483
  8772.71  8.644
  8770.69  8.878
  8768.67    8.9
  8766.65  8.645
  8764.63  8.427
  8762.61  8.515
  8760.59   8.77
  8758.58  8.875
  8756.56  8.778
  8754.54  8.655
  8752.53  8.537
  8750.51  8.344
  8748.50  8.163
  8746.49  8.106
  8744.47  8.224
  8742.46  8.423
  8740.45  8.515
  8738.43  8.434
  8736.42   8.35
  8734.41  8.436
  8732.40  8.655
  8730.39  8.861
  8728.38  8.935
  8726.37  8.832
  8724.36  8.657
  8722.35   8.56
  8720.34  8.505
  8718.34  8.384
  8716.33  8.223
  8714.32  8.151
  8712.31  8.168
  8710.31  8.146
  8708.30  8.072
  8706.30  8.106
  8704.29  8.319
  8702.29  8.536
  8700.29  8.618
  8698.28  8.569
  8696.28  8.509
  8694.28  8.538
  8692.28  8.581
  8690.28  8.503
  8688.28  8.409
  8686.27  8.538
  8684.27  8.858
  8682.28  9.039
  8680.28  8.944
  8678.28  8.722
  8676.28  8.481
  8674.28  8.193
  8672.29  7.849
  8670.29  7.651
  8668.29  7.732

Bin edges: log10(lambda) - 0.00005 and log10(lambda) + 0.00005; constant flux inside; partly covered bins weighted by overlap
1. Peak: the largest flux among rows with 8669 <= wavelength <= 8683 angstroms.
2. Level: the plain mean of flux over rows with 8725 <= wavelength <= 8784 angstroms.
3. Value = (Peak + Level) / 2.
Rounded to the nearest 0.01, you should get 8.84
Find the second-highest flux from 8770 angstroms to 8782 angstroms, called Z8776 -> 8.928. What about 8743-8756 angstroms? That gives 8.537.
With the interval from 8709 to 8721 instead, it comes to 8.384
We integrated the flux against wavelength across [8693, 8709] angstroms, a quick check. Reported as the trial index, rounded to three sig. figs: 135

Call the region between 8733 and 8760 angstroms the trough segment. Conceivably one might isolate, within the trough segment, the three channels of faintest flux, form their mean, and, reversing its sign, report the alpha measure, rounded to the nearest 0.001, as -8.164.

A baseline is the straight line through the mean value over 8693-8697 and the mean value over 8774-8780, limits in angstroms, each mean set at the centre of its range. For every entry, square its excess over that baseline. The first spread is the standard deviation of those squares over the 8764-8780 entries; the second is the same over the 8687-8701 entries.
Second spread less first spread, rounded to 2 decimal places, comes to -0.02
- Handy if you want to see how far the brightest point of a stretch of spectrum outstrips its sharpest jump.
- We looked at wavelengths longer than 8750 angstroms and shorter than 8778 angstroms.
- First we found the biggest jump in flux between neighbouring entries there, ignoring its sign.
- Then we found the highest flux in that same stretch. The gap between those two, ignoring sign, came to 8.645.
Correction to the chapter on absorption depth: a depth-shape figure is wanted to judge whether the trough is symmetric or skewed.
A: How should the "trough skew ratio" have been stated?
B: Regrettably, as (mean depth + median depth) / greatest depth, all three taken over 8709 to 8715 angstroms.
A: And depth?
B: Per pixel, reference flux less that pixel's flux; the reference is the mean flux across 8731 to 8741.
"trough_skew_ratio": 2.0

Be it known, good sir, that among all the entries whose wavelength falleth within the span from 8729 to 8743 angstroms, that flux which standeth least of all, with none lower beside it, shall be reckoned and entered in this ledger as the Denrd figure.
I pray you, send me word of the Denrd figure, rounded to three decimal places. 8.350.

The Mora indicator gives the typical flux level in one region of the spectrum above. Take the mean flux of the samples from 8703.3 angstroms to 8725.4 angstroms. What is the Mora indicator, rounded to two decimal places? 8.30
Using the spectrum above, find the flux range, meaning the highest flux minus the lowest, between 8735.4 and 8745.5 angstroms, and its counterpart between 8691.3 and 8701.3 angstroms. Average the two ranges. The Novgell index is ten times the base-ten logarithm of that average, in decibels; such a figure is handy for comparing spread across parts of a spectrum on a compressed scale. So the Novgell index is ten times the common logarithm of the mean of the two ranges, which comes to -7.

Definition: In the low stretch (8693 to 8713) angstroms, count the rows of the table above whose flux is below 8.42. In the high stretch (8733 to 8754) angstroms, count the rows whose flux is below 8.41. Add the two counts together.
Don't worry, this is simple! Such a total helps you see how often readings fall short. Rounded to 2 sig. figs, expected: 10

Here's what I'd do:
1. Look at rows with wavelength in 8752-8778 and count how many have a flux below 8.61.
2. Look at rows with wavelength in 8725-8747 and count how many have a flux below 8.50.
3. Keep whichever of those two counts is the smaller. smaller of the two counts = 5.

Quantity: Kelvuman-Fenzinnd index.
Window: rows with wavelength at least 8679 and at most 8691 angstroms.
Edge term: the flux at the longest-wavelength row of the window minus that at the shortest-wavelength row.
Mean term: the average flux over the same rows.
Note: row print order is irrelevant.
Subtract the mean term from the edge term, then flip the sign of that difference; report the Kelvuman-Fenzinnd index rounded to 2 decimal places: 9.16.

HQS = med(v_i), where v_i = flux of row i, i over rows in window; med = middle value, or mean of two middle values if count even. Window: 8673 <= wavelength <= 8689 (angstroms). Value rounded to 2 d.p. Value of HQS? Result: 8.63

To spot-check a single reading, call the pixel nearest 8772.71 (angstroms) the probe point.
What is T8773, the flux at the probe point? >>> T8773 8.644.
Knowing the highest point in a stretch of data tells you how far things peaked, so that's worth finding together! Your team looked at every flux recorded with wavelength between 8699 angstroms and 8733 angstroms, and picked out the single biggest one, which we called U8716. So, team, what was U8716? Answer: 8.935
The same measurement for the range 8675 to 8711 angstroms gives 9.039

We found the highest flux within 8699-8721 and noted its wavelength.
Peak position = 8700.29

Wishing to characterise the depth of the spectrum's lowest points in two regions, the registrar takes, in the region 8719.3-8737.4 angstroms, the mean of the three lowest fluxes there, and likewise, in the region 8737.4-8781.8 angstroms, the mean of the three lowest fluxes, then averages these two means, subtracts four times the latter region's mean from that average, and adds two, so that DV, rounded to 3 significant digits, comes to -22.4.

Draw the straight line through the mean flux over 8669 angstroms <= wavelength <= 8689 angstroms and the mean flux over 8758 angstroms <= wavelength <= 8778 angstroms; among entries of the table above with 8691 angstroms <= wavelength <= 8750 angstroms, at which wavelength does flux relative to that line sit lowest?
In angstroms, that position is 8746.49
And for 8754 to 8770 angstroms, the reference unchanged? 8764.63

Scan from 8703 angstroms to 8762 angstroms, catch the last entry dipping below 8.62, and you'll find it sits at 8752.53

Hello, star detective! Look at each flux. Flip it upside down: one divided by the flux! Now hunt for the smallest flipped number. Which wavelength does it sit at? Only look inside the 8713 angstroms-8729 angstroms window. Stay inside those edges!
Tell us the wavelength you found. 8728.38 angstroms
